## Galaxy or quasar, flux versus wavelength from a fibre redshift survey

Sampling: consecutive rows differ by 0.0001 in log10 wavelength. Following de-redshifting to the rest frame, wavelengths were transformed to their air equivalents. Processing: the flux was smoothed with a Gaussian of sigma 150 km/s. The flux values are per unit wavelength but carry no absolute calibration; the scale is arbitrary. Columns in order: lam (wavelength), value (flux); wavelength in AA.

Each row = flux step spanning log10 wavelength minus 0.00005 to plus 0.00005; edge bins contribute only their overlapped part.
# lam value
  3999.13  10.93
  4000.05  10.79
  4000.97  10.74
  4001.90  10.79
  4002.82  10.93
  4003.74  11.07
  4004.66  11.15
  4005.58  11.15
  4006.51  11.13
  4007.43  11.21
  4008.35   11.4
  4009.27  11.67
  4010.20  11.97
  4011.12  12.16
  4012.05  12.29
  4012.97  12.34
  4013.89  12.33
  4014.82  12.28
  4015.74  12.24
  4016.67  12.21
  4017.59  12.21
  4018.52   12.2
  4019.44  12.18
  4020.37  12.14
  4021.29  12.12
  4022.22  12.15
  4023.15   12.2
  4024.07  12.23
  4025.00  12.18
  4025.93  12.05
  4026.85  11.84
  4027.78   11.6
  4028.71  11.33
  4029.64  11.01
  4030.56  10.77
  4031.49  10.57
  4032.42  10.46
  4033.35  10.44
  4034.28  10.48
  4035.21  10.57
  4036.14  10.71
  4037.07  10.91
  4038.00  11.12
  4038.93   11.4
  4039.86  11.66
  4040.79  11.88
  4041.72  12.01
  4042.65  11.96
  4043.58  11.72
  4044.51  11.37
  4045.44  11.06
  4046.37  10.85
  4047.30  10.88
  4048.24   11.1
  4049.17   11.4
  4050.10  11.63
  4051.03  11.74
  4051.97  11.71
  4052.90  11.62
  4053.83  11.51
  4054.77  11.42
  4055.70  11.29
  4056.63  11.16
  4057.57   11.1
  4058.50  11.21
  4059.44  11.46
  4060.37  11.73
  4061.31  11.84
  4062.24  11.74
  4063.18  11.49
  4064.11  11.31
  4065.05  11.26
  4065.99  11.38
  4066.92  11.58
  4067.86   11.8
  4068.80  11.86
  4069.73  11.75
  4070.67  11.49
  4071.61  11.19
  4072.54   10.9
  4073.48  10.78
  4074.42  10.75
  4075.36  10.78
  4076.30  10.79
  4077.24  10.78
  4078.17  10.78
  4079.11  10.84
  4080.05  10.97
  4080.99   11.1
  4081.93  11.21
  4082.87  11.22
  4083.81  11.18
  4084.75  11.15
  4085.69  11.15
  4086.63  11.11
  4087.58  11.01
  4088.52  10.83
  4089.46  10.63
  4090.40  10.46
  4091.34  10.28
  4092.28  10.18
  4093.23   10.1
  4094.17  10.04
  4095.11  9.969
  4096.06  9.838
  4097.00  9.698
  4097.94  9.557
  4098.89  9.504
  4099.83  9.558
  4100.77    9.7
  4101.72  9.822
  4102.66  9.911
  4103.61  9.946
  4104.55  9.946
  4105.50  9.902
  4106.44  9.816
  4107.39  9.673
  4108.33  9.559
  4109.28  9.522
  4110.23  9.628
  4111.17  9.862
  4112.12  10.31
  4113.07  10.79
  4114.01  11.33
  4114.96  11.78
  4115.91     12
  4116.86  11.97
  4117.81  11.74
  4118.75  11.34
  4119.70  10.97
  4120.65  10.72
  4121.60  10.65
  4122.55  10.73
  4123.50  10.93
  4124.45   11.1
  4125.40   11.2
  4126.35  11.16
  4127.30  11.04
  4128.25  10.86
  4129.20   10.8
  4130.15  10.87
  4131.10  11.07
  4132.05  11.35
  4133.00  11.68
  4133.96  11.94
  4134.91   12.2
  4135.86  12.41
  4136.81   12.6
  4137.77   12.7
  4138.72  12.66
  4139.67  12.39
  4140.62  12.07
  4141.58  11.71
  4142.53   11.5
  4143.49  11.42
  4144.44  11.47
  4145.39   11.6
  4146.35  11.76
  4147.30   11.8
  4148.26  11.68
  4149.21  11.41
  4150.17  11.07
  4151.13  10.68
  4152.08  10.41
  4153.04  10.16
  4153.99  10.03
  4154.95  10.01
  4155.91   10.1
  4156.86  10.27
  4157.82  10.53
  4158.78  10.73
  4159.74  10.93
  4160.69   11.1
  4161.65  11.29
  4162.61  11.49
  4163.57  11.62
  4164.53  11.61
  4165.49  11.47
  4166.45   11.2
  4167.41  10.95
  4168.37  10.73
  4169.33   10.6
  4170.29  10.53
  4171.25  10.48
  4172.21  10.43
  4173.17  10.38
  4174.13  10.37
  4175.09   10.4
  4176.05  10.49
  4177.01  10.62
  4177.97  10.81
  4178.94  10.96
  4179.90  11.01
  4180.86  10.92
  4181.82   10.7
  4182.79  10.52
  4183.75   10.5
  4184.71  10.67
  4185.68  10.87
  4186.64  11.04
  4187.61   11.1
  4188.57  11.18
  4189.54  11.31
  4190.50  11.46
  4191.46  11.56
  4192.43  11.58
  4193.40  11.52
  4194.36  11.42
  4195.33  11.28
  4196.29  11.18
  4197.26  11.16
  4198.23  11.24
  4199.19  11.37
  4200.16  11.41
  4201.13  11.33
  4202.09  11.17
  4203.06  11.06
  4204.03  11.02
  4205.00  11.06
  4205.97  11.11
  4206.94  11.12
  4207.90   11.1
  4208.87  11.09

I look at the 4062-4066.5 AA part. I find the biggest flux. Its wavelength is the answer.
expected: 4062.24 AA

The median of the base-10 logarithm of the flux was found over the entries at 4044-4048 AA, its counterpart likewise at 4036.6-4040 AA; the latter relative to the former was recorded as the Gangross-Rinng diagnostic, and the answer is 1.01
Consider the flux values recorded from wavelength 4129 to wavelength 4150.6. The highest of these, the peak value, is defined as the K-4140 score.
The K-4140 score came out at 12.7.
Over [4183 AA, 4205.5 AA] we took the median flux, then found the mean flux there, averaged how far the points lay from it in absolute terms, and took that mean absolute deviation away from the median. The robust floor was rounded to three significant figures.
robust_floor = 11.0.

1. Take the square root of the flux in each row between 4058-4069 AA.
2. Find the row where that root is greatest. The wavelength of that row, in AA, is 4068.80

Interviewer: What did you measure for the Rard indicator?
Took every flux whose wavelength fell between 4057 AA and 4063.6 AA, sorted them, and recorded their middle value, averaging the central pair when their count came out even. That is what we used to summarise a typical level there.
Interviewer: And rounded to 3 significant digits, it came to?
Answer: 11.5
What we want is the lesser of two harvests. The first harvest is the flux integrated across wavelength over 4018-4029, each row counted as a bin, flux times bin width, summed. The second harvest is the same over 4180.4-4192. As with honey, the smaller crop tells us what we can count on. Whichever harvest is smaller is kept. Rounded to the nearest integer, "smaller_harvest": 127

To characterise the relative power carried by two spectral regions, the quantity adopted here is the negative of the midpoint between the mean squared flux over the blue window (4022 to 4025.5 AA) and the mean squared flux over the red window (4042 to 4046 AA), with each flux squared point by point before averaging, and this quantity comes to -141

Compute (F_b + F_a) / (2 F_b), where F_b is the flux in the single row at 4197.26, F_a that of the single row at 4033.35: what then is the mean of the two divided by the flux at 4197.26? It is 0.968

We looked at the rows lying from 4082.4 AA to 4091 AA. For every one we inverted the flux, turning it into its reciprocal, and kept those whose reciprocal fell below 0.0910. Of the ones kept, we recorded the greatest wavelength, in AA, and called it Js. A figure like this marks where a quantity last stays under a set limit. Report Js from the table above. 4087.58 AA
